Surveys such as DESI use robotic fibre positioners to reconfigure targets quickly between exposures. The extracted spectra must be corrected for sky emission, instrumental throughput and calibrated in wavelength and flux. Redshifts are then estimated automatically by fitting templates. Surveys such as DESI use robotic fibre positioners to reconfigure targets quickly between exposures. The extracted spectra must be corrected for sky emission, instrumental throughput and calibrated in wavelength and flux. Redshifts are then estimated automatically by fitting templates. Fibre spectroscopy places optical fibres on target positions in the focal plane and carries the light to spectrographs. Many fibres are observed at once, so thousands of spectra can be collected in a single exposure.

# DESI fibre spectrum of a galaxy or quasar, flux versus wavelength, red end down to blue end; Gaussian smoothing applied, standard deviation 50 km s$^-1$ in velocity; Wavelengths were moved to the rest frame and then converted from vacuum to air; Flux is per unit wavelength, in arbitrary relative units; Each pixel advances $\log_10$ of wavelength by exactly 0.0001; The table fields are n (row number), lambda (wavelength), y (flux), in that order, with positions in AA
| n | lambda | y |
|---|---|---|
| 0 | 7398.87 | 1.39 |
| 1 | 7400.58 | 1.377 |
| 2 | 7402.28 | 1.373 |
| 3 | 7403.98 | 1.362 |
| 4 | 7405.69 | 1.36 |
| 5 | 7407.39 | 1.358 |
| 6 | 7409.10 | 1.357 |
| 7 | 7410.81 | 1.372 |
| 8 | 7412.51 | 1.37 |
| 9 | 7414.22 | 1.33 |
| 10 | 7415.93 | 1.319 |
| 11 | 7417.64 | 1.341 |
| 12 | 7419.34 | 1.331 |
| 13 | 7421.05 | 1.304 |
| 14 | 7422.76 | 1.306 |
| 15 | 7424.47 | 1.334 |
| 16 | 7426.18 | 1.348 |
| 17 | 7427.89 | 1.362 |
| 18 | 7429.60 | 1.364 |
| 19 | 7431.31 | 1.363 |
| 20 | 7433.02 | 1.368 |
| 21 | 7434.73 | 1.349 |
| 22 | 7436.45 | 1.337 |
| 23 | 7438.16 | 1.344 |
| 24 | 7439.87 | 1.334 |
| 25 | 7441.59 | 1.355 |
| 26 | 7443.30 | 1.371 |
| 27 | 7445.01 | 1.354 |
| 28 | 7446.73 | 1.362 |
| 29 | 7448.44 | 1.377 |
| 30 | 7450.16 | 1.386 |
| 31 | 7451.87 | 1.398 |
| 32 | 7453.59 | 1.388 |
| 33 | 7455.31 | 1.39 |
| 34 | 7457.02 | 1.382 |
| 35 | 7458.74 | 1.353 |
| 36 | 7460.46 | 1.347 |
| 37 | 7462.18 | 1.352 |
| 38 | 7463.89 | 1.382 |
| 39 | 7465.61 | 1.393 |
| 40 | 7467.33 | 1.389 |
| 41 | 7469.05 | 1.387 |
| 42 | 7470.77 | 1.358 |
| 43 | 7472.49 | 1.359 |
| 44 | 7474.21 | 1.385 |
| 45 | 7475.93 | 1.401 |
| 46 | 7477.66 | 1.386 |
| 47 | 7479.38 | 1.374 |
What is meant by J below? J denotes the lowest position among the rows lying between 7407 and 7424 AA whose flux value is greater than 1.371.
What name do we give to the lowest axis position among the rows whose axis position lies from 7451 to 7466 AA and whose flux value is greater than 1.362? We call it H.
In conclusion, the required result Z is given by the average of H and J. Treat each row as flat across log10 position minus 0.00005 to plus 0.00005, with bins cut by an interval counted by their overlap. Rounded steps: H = 7451.87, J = 7410.81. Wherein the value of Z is 7431.3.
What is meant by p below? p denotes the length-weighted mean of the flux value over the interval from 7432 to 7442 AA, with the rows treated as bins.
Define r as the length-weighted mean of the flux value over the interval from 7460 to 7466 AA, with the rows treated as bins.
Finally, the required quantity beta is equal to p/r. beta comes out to 0.984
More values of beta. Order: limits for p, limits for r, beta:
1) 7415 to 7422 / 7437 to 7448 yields 0.977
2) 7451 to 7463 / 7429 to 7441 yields 1.016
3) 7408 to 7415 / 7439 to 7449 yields 0.999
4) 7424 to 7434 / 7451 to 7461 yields 0.986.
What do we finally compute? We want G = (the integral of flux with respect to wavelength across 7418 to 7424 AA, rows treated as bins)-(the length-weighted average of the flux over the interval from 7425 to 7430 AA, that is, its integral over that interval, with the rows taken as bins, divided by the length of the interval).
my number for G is 6.55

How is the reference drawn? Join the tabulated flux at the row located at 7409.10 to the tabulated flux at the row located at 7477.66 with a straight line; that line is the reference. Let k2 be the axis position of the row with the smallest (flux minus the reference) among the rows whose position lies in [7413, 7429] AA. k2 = 7421.05 AA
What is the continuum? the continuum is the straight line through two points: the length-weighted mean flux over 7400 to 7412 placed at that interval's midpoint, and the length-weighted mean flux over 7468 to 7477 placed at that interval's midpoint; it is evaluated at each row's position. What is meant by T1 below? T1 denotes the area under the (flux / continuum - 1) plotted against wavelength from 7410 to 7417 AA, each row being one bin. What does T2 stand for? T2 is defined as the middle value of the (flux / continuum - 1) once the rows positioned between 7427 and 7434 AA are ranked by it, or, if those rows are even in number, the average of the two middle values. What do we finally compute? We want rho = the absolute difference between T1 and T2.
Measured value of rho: 0.10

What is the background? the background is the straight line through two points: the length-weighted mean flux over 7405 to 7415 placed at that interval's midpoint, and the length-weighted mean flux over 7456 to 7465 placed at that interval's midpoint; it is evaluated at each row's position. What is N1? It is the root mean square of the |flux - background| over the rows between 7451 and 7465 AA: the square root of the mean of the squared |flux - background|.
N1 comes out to 0.021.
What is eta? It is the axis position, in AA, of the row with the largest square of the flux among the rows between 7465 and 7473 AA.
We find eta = 7465.61 AA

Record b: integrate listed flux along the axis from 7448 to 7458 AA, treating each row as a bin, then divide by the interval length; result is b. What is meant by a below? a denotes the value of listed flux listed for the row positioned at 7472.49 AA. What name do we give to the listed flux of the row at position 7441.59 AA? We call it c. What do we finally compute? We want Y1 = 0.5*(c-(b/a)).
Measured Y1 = 0.167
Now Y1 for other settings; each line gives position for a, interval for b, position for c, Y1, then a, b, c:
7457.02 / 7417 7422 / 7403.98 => 0.201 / 1.382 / 1.33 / 1.362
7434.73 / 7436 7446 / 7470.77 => 0.179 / 1.349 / 1.35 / 1.358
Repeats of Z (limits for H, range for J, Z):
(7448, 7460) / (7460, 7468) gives 7456.2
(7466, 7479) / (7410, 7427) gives 7439.1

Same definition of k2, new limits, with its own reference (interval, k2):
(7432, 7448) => 7439.87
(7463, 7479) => 7470.77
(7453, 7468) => 7460.46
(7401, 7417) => 7415.93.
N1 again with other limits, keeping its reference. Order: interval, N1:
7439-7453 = 0.019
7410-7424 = 0.035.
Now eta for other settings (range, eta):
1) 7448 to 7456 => 7451.87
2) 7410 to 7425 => 7410.81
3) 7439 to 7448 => 7443.30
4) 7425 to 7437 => 7433.02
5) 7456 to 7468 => 7465.61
